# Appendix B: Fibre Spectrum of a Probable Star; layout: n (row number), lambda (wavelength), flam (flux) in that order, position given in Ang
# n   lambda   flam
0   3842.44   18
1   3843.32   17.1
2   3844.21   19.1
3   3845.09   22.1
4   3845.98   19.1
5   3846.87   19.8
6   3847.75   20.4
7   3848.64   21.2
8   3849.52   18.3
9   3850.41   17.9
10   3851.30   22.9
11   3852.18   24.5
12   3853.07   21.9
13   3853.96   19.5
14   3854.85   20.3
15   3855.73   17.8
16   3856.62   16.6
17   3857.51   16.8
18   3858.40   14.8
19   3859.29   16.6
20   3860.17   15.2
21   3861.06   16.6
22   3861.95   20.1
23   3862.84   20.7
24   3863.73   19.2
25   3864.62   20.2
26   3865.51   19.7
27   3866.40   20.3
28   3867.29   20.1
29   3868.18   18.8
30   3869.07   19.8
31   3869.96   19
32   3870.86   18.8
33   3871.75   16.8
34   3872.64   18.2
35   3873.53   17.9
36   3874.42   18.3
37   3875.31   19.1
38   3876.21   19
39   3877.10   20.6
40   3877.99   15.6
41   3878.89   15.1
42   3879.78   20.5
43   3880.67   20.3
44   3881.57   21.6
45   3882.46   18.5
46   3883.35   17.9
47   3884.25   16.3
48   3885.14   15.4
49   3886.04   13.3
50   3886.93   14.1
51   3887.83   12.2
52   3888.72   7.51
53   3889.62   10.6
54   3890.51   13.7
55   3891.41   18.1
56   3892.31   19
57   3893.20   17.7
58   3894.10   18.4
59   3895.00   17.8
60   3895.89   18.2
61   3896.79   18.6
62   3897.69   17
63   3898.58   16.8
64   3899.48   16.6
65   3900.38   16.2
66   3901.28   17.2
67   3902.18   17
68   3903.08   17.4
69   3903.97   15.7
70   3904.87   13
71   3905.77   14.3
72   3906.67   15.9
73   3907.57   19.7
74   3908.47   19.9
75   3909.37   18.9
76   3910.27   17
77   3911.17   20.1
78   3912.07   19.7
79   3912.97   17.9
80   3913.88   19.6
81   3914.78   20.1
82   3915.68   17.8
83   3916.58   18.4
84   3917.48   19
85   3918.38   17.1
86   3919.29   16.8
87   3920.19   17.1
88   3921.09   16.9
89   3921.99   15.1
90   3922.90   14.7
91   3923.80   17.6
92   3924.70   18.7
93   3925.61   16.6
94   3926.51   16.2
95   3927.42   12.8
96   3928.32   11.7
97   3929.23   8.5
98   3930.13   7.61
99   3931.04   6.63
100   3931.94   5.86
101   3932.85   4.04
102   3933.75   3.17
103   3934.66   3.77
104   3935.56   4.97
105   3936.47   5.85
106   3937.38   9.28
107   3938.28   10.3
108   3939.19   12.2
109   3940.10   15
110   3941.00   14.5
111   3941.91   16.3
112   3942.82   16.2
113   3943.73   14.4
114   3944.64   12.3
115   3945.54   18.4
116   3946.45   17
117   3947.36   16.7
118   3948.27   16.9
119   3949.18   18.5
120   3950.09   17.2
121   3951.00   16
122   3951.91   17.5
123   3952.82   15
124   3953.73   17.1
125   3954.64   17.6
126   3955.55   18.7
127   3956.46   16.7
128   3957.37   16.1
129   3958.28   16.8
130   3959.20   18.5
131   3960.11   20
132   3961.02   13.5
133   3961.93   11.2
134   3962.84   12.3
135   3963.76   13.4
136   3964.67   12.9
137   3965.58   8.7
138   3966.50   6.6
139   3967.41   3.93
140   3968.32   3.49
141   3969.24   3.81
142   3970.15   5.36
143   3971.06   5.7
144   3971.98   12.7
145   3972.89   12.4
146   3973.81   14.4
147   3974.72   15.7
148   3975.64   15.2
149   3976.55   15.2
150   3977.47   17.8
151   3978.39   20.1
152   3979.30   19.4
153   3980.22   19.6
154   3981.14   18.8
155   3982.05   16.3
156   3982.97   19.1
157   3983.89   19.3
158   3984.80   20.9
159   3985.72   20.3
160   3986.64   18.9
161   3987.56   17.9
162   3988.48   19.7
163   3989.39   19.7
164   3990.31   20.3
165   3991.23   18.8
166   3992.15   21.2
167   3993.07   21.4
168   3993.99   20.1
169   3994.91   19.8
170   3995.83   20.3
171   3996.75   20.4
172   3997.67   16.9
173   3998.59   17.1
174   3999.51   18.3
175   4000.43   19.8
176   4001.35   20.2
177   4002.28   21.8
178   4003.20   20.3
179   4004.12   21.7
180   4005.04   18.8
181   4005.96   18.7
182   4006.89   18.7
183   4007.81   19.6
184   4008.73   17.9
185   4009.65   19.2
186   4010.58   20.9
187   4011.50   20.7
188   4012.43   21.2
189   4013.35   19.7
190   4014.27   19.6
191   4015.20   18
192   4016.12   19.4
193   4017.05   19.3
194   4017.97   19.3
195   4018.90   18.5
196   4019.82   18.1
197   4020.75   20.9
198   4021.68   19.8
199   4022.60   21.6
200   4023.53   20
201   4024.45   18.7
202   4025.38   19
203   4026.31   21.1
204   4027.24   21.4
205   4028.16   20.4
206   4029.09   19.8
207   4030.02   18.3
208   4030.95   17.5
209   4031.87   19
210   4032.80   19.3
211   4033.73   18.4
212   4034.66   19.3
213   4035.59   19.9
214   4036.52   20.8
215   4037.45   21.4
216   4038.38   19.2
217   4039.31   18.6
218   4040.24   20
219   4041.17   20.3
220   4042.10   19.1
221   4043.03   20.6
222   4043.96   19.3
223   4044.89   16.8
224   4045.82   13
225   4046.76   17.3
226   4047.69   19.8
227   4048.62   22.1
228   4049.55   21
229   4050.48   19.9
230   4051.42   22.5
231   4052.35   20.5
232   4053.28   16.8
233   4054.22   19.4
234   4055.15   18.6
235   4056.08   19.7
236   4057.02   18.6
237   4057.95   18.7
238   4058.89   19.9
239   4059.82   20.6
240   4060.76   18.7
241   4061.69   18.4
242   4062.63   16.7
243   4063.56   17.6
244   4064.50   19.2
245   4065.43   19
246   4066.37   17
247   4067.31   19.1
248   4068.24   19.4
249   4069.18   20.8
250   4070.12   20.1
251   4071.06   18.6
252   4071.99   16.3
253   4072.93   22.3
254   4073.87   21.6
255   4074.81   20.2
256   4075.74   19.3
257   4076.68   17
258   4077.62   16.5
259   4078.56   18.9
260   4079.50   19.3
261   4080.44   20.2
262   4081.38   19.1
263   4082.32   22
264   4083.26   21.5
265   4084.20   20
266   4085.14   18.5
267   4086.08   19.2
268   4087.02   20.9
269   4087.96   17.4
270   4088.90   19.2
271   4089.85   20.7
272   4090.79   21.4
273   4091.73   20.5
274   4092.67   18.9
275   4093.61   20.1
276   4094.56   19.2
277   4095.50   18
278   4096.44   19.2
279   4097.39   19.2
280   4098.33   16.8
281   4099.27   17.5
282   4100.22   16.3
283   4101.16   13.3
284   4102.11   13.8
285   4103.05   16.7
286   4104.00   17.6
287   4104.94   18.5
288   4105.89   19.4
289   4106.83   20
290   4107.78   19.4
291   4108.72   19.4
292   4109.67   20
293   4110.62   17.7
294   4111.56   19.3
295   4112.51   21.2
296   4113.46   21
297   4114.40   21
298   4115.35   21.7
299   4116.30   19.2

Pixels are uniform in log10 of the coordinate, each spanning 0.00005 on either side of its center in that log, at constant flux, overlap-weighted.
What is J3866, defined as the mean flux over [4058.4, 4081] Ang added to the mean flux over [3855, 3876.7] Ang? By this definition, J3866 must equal 37.4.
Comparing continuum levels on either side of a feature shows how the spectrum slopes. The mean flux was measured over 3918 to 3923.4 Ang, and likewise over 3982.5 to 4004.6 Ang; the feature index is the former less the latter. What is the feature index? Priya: -3.5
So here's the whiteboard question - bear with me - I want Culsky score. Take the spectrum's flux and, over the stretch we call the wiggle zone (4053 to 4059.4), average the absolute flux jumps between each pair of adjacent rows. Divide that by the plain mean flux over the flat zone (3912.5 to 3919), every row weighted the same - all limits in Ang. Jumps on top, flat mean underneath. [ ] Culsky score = 0.062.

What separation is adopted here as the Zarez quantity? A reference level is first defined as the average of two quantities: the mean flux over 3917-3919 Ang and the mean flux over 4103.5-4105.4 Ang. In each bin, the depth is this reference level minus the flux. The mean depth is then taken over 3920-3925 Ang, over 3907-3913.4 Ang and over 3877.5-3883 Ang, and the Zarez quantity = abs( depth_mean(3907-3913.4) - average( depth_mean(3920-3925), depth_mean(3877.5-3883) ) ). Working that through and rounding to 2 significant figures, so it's 1.4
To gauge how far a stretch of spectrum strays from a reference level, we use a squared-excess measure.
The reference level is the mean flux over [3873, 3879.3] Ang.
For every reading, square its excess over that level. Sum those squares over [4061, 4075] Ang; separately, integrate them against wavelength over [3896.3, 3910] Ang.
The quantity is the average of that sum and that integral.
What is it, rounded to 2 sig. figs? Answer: 60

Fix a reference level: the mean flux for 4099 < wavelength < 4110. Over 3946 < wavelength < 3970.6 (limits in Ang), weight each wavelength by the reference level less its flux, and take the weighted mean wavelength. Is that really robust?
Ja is 3965.7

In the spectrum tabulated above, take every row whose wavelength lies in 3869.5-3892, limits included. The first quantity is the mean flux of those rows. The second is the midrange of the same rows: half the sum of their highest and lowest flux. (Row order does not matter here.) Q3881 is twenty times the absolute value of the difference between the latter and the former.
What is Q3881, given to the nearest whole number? 44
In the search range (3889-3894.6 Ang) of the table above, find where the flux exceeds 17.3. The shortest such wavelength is 3891.41 Ang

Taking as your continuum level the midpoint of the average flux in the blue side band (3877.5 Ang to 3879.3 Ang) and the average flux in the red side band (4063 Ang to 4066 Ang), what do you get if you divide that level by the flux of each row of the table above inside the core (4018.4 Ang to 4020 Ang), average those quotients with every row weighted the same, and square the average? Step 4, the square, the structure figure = 0.86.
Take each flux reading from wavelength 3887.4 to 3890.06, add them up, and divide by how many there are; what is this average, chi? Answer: 10.1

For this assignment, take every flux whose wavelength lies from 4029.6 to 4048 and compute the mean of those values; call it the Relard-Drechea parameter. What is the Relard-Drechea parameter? 18.9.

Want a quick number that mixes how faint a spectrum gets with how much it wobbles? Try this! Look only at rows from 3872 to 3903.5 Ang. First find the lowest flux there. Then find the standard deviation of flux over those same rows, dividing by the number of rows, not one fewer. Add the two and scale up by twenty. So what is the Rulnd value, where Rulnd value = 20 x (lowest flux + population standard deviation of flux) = 207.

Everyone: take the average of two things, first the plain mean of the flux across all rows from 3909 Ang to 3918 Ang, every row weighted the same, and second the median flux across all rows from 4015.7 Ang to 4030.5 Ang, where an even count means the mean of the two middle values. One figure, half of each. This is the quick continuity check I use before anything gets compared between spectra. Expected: 19.2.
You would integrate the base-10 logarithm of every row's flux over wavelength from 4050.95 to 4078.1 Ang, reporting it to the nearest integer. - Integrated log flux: 35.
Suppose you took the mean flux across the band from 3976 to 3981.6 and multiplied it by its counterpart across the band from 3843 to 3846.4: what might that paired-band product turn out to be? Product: 358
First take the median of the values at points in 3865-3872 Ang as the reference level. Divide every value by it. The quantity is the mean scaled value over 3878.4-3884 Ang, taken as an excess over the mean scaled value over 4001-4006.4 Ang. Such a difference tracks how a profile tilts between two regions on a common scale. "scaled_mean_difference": -0.07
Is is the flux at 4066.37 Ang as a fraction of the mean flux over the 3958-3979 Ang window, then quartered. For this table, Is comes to 0.349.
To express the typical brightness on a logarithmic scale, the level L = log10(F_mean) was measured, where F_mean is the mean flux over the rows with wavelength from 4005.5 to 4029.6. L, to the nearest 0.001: 1.294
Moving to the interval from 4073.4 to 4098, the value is 1.291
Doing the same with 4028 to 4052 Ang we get 1.287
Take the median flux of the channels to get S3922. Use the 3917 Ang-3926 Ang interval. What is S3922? 17.0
